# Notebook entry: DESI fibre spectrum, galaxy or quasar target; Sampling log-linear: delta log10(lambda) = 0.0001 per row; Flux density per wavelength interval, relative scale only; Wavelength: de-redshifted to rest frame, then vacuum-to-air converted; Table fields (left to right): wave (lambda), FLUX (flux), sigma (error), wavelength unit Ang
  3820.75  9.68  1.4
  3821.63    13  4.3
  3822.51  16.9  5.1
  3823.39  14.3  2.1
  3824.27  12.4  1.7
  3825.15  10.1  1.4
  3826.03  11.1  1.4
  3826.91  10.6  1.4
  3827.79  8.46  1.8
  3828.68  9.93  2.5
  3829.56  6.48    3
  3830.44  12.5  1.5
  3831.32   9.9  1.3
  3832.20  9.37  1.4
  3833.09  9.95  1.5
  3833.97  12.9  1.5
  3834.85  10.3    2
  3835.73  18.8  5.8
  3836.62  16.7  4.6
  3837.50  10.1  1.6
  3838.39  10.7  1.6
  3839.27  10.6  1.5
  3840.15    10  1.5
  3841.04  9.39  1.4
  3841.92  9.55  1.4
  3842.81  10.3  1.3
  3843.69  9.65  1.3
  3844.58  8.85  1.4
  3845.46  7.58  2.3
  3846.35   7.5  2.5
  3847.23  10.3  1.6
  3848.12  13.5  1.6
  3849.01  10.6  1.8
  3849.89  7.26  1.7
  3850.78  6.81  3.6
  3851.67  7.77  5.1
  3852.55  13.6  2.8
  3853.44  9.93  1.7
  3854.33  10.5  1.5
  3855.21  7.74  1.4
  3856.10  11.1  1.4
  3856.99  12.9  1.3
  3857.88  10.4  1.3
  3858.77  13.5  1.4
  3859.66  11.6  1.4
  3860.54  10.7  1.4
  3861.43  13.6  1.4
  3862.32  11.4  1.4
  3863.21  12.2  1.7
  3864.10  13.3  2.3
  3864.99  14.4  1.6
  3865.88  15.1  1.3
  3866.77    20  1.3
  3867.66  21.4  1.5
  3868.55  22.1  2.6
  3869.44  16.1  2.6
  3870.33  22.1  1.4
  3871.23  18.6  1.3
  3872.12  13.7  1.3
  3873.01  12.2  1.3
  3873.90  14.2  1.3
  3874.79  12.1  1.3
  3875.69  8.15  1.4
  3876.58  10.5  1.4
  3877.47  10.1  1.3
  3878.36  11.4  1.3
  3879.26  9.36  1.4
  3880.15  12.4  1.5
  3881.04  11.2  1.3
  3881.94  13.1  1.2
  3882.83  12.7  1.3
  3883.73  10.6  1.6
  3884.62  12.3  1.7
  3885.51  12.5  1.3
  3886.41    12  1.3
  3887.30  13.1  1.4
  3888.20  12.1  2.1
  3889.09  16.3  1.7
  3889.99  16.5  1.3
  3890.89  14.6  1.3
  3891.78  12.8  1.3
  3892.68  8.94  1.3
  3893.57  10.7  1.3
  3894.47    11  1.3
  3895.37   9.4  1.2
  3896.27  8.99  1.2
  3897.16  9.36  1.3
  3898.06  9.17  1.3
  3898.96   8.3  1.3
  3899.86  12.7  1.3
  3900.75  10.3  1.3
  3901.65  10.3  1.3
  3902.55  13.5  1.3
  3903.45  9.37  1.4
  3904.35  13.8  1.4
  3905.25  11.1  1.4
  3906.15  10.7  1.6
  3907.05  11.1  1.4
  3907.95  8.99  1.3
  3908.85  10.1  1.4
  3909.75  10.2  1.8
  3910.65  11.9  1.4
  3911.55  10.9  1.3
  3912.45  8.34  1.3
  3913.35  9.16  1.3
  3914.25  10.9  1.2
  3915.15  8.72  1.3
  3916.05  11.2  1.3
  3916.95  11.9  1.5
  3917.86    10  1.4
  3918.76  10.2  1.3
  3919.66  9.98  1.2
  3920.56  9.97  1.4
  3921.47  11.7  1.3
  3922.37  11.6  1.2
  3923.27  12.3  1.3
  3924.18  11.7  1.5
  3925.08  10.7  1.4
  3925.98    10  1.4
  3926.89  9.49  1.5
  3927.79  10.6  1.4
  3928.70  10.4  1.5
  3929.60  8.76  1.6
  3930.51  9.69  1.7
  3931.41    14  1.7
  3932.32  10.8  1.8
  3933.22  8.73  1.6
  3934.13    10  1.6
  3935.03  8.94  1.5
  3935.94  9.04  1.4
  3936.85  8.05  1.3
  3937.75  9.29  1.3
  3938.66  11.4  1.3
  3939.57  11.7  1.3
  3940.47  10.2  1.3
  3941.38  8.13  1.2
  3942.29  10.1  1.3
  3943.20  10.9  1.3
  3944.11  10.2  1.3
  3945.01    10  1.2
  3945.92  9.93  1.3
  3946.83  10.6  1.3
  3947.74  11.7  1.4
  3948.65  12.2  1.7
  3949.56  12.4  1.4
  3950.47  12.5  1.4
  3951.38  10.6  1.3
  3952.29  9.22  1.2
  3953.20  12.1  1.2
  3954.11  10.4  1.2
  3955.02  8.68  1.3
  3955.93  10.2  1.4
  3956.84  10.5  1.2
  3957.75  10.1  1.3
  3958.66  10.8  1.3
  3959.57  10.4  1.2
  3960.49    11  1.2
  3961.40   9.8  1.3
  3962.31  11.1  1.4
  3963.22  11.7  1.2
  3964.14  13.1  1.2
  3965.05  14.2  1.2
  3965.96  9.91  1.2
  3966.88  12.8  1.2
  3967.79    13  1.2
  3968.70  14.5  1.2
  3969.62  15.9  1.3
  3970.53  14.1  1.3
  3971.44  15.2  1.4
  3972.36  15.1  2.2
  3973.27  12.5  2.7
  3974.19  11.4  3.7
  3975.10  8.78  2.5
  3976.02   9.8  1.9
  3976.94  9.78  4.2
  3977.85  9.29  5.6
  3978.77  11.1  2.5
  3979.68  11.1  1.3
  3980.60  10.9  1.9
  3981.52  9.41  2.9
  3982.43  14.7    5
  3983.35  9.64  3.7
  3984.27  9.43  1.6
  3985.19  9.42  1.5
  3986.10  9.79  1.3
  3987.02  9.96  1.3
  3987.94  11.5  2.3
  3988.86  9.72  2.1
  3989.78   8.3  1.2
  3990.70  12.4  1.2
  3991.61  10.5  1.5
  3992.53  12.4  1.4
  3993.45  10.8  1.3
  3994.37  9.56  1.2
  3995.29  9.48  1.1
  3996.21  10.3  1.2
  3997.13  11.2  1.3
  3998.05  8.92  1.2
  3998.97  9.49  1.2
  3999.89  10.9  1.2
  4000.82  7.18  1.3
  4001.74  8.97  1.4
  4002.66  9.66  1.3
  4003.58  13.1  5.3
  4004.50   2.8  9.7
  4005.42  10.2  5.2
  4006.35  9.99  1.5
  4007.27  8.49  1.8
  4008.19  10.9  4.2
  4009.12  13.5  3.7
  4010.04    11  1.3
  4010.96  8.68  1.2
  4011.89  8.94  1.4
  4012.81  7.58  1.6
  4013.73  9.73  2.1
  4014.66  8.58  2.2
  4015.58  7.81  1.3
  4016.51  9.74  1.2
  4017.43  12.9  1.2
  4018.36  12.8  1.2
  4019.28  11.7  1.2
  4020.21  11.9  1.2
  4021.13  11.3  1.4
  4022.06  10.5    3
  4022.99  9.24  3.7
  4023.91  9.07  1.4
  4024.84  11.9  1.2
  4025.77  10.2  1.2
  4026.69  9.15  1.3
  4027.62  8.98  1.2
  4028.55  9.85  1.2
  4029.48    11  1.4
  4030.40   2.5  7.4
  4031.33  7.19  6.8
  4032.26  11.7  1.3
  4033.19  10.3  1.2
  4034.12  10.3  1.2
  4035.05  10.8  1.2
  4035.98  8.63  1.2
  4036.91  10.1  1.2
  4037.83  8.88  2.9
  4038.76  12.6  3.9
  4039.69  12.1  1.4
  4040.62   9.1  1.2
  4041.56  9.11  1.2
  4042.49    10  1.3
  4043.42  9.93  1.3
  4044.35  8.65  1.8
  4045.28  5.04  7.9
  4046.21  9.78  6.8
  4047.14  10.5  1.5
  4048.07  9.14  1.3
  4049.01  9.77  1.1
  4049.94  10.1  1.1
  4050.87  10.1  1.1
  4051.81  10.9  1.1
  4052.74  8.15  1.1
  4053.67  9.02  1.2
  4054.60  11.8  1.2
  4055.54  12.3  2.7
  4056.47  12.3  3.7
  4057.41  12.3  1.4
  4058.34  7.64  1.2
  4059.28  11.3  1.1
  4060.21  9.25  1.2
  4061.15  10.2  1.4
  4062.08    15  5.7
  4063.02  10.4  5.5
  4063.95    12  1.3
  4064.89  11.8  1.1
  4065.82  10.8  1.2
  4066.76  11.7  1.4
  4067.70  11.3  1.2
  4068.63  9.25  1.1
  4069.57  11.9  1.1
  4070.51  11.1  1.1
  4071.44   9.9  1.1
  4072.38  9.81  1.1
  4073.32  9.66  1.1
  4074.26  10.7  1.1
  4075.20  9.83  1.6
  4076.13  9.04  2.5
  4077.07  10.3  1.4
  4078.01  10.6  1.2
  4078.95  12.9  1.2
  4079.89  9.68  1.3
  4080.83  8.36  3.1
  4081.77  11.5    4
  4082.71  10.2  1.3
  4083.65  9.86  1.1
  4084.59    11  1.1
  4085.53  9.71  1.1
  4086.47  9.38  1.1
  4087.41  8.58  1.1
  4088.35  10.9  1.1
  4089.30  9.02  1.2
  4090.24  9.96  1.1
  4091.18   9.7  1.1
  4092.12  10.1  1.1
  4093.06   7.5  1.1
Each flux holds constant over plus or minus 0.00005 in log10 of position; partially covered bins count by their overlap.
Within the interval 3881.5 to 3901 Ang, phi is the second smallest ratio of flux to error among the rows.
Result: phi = 6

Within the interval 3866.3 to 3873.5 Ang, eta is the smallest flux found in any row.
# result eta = 12.2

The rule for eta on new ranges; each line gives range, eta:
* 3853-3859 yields 7.74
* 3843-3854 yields 6.81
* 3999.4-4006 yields 2.8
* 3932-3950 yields 8.05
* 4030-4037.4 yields 2.5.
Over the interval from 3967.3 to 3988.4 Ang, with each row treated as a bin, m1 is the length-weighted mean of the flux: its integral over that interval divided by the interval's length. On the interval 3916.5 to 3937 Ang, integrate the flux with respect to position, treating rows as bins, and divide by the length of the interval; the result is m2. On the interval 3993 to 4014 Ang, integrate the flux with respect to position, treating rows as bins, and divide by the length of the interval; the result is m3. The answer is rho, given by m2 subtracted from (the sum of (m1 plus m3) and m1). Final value 22.4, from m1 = 11.6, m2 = 10.4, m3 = 9.6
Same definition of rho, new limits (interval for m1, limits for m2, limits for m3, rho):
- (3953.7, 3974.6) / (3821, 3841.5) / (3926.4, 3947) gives 22.6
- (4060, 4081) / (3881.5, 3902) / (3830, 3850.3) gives 20.5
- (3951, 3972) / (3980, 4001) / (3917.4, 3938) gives 23.4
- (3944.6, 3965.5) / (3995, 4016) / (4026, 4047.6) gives 22.0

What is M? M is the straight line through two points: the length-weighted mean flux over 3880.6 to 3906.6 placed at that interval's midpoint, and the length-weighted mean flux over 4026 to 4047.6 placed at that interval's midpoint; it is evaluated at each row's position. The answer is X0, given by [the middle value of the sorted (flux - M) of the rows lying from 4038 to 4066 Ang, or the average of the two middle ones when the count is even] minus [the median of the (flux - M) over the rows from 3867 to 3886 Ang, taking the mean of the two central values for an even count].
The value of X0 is 0.5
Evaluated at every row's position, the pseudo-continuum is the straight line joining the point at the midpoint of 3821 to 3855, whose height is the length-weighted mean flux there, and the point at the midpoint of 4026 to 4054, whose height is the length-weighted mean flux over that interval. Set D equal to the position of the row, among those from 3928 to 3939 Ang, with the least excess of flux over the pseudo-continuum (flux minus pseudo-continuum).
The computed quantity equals 3936.85 Ang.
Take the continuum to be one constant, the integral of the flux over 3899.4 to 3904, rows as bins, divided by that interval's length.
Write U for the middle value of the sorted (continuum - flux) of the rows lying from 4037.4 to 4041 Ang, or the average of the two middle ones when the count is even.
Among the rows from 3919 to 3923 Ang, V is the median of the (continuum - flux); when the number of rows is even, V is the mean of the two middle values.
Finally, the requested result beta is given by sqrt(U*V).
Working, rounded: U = 0.7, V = 0.49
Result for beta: 0.6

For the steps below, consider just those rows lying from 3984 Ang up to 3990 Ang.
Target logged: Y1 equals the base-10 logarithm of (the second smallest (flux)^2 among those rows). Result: 1.95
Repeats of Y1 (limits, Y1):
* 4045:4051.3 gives 1.92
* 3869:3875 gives 2.17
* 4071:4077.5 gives 1.97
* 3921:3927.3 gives 2.00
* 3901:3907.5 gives 2.03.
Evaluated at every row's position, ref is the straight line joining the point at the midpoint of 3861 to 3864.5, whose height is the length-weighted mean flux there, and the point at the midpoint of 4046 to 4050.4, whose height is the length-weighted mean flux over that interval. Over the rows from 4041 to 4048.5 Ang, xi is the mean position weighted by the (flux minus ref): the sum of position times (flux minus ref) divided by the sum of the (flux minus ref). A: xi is 4044.8 Ang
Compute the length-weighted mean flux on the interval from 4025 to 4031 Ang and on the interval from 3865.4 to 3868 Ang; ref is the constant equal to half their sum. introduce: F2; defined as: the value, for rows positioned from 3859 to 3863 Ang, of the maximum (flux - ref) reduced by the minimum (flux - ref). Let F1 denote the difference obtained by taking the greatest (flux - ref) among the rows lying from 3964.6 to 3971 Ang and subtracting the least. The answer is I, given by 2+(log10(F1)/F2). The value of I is 2.27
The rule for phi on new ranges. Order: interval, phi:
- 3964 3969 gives 11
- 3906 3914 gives 6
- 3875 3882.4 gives 7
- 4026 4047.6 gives 1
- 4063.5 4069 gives 8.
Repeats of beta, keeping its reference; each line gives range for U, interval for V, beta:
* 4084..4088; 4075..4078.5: 1.5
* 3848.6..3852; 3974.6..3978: 2.6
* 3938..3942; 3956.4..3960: 0.6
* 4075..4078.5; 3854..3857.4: 0.8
